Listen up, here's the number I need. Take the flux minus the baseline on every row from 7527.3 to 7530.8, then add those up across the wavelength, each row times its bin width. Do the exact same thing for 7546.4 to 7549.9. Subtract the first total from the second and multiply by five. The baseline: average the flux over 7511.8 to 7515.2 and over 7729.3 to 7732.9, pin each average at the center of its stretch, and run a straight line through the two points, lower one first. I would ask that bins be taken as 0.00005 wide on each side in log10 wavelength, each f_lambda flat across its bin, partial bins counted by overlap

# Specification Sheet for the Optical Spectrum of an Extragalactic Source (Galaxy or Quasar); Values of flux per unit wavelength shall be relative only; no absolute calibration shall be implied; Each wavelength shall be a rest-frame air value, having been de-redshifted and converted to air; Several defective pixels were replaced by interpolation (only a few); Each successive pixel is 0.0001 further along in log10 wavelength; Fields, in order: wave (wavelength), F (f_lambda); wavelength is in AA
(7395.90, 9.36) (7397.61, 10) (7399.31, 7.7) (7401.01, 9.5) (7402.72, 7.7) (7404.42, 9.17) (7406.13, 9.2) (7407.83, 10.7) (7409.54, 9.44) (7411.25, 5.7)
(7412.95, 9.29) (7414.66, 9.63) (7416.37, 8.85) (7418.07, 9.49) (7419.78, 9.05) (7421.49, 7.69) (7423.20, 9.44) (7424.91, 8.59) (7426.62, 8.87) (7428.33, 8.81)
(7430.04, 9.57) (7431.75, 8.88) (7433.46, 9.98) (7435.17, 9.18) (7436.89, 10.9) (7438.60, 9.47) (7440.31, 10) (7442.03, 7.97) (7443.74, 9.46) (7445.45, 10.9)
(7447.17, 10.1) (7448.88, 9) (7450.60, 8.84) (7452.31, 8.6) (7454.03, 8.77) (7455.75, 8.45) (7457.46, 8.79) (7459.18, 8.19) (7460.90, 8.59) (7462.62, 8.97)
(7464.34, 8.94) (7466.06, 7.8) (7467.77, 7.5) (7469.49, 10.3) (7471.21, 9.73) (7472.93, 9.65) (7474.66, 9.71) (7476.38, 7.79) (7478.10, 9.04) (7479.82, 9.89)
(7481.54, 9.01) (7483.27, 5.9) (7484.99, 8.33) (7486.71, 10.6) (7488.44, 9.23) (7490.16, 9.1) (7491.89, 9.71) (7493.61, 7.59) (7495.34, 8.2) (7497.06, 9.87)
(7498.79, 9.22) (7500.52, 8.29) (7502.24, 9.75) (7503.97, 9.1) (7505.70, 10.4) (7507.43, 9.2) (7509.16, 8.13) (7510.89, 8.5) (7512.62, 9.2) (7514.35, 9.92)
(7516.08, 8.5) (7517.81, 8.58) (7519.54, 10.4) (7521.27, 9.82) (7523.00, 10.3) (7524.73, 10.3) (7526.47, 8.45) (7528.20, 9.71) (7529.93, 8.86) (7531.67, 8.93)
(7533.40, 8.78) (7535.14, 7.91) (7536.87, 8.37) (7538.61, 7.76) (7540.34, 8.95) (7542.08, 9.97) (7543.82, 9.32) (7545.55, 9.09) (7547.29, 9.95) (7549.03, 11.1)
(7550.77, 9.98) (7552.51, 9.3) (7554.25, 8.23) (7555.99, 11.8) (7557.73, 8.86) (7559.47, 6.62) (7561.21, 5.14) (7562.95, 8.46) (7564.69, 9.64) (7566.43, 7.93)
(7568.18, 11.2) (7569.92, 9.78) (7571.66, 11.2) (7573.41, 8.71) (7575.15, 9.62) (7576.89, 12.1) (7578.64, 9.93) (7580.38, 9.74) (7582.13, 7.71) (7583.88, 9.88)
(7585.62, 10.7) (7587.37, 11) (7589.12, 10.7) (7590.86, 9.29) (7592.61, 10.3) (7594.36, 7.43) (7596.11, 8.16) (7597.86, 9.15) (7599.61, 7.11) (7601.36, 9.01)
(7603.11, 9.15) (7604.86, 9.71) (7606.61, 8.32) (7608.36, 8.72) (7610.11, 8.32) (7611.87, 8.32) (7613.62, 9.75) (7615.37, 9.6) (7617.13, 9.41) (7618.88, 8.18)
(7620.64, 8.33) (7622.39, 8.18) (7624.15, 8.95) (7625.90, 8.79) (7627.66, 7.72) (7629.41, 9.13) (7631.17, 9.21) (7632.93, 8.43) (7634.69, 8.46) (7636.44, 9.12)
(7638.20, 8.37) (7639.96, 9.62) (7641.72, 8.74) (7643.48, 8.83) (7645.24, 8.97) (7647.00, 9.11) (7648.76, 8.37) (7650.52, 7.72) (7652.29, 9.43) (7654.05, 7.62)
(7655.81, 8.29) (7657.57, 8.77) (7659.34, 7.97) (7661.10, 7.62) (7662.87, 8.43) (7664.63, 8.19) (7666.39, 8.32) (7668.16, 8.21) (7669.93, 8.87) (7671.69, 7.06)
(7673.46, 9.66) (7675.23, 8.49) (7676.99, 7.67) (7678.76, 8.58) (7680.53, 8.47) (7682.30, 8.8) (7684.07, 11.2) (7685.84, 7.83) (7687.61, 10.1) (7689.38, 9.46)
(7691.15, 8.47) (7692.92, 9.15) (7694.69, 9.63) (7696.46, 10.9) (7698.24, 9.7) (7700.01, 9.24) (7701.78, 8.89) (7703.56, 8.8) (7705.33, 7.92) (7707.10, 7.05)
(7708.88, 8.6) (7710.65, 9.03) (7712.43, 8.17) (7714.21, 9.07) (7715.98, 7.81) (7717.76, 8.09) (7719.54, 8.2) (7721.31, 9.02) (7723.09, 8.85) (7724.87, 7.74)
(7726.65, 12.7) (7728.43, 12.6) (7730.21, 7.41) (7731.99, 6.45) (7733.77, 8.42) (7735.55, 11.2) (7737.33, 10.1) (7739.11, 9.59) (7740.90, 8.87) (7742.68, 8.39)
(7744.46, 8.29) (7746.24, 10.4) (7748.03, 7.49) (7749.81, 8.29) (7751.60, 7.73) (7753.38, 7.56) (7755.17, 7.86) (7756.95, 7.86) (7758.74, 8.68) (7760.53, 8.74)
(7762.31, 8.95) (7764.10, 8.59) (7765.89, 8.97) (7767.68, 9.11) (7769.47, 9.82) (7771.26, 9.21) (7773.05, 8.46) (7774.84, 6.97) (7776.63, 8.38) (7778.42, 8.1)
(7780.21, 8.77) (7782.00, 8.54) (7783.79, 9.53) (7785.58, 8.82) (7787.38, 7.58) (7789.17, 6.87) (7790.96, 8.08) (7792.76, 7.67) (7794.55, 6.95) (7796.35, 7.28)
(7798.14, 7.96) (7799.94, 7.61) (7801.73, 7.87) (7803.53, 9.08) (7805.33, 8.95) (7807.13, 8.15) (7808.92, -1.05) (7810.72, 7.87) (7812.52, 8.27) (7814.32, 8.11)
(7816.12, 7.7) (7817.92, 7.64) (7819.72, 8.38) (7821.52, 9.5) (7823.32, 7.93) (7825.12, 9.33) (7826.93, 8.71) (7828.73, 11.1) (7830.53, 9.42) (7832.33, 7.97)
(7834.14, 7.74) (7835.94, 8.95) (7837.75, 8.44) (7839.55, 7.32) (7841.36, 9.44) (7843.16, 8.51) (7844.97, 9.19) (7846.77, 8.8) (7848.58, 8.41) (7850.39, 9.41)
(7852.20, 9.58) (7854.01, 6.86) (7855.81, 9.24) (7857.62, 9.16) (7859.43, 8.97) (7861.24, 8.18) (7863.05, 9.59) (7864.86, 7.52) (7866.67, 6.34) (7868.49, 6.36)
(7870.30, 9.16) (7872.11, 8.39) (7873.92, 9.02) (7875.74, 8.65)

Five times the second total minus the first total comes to 26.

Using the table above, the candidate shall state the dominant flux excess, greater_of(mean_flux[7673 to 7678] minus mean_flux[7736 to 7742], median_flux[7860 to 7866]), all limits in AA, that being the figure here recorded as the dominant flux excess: 8.2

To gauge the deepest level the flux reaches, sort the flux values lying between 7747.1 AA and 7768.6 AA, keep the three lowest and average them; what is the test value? 7.59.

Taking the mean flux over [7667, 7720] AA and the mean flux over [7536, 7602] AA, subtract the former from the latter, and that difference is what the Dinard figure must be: 0.52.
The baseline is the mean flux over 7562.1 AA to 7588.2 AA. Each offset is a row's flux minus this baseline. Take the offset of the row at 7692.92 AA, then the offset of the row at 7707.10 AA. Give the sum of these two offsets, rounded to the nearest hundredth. -3.48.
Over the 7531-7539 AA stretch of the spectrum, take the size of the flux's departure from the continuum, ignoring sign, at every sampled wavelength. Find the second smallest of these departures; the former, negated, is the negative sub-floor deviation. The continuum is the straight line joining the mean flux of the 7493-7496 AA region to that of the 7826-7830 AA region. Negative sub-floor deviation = -0.23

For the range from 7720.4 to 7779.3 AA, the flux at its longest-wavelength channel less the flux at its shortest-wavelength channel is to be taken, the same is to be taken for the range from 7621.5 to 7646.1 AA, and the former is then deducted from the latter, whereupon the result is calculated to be 1.7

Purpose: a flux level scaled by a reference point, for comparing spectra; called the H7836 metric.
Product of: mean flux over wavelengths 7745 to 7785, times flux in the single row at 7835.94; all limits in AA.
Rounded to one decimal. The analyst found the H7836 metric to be 76.5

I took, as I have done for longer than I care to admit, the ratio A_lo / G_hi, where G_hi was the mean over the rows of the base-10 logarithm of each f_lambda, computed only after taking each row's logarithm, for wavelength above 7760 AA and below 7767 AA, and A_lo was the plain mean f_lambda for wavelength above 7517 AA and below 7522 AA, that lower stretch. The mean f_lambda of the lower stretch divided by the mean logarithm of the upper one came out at 10.2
